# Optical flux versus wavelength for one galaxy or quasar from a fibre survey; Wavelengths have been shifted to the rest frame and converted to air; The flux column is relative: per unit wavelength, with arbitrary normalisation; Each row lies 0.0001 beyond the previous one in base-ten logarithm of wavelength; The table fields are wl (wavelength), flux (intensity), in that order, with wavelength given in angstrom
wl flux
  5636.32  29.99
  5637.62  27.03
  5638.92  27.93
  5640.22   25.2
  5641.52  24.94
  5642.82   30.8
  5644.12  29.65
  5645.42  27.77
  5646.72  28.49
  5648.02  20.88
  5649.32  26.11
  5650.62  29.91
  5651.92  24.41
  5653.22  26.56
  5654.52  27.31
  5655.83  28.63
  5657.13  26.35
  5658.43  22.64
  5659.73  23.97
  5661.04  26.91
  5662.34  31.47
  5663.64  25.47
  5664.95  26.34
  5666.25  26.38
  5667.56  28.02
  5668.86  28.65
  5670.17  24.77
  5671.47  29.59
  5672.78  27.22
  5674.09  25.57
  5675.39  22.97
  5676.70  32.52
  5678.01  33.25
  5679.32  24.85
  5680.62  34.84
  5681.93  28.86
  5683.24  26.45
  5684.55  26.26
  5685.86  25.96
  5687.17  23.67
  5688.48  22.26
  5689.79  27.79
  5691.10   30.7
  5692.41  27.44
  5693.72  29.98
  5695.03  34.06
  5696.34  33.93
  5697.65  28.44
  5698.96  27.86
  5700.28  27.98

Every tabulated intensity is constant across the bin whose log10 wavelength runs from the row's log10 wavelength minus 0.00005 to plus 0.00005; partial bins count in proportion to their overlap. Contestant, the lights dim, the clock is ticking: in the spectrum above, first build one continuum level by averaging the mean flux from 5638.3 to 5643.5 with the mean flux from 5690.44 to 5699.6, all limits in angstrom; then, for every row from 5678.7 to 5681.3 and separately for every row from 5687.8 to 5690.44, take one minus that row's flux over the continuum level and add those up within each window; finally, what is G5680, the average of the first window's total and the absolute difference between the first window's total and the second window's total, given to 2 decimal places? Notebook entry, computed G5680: 0.13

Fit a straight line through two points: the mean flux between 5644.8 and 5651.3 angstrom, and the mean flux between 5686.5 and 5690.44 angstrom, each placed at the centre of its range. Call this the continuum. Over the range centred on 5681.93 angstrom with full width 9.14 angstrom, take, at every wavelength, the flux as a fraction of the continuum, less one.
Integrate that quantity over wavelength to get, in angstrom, 1.37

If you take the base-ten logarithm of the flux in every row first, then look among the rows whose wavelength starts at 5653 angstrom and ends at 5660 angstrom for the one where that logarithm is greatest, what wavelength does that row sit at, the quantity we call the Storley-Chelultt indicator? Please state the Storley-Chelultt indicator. 5655.83 angstrom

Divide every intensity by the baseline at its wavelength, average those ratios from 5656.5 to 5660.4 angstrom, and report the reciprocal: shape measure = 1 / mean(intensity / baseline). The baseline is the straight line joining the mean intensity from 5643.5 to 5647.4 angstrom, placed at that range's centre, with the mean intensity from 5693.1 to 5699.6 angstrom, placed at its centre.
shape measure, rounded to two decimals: 1.20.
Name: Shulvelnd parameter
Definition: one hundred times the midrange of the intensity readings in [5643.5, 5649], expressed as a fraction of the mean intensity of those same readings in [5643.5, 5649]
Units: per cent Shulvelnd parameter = 95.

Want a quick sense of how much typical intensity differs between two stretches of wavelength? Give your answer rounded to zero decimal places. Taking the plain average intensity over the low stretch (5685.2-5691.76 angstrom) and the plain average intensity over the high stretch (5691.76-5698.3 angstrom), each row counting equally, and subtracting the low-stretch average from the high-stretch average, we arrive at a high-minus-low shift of 5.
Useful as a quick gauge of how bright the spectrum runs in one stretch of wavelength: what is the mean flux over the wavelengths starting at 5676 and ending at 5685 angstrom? 29.6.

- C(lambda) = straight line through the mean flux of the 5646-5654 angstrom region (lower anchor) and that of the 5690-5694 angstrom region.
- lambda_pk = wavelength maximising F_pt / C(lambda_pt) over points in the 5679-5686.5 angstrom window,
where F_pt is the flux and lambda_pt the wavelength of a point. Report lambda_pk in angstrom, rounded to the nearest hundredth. 5680.62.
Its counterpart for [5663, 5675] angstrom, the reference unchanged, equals 5671.47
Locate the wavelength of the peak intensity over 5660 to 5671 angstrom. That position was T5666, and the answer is 5662.34 angstrom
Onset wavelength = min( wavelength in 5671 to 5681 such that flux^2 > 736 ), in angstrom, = 5671.47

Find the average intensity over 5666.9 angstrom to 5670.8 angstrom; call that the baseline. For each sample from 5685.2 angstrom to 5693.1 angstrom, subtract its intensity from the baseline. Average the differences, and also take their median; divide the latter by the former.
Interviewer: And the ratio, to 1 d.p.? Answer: 0.5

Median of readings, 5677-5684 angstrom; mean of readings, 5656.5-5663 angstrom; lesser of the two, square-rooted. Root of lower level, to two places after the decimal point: 5.13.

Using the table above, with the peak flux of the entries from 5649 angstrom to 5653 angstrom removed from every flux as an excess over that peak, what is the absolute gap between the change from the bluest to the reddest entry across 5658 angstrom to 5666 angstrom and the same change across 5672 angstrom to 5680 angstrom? 6.1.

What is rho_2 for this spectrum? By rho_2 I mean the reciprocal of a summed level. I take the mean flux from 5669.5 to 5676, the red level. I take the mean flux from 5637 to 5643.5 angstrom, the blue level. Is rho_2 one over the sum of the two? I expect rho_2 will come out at 0.0188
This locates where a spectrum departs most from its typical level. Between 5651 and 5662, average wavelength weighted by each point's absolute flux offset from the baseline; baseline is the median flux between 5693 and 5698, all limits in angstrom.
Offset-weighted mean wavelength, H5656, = 5656.6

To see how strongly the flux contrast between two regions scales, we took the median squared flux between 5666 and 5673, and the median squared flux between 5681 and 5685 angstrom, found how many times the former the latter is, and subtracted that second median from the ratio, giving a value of -699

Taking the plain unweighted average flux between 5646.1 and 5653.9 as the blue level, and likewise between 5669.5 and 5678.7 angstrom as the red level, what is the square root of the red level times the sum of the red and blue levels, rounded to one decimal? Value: 38.9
